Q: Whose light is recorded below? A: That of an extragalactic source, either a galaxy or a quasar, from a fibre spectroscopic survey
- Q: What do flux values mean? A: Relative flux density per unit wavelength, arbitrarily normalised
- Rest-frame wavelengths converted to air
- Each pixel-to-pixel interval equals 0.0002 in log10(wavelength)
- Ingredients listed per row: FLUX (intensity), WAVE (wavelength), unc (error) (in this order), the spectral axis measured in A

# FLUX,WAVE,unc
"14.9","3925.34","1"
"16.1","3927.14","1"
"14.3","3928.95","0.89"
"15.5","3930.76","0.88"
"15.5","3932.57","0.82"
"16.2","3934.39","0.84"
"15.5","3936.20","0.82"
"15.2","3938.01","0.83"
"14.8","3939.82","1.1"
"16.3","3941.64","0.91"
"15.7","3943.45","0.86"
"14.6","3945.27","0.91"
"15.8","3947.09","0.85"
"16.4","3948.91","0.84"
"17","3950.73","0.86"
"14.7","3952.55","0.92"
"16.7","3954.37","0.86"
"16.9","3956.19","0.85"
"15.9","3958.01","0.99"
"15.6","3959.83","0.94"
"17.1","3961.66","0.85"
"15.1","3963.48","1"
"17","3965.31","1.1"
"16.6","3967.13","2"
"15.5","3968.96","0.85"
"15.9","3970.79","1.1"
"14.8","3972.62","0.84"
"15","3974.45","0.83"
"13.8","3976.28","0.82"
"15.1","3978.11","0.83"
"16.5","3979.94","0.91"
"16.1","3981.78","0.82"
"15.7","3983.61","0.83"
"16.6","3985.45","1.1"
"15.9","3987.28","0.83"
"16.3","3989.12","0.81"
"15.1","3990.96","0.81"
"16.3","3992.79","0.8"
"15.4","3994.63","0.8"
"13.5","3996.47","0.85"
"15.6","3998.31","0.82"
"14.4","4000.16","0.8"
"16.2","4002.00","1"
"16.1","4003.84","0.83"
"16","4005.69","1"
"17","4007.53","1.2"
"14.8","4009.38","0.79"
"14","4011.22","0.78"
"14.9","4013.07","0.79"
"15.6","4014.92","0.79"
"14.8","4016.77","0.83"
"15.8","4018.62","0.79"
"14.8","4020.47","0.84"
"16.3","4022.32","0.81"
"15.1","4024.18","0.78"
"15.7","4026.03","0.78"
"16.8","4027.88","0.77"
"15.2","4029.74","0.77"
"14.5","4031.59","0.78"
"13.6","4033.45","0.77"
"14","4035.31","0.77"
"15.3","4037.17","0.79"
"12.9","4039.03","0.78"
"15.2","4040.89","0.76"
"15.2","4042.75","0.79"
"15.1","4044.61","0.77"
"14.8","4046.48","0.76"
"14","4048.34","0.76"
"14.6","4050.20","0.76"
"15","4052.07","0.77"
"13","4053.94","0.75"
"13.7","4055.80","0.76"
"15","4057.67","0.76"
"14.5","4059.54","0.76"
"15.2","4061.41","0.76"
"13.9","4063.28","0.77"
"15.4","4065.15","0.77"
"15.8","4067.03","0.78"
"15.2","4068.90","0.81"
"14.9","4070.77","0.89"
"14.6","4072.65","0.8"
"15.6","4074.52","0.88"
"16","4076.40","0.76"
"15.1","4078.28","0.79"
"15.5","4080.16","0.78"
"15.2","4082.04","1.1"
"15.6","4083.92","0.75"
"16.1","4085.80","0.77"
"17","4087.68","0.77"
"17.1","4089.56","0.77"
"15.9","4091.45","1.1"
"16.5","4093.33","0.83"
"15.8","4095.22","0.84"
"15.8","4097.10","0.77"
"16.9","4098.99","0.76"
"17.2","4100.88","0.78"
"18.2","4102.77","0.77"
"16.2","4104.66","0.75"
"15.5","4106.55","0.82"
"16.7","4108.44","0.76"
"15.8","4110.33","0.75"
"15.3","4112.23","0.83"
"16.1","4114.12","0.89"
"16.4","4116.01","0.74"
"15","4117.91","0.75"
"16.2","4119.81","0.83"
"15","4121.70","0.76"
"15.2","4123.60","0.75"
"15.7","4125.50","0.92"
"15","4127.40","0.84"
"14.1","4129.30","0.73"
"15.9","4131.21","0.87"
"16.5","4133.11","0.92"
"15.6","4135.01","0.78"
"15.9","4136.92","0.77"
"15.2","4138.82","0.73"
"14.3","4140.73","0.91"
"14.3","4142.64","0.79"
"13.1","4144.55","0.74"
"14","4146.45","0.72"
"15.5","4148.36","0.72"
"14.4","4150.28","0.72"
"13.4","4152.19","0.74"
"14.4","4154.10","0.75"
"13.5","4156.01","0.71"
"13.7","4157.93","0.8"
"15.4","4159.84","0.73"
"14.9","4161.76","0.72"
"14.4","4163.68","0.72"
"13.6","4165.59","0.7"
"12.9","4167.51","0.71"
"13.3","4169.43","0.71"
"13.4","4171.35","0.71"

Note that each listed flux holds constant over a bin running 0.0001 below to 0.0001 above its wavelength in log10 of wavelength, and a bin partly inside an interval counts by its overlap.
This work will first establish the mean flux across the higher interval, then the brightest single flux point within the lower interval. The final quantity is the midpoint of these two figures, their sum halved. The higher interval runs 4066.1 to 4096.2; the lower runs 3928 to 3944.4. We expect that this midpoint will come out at 16.0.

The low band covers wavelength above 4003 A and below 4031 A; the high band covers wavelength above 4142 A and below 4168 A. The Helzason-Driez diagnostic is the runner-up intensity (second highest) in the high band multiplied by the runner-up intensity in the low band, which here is 259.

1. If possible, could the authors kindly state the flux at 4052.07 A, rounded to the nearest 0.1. 15.0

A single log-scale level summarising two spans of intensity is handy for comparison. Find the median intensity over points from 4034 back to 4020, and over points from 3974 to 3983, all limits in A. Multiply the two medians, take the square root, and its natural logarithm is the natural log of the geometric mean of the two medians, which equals 2.72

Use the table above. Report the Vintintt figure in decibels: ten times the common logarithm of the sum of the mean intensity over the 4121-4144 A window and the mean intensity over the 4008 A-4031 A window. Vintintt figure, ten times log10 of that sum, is 14.8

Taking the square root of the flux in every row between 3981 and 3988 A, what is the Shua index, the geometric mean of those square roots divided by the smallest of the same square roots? 1.01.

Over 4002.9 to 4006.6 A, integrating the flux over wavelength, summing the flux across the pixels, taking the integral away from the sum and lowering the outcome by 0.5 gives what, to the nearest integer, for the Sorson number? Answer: -28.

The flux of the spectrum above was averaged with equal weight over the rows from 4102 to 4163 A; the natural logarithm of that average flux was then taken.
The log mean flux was 2.72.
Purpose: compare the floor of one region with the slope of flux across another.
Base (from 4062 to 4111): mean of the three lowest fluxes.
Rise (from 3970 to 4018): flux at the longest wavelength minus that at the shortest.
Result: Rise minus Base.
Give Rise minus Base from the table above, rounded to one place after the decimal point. -15.6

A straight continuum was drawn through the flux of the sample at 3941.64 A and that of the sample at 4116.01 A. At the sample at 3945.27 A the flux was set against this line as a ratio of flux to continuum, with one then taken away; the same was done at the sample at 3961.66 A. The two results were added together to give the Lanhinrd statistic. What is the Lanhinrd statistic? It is -0.06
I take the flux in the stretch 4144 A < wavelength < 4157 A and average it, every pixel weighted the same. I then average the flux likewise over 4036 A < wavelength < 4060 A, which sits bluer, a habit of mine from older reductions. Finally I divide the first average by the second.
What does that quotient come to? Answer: 0.97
